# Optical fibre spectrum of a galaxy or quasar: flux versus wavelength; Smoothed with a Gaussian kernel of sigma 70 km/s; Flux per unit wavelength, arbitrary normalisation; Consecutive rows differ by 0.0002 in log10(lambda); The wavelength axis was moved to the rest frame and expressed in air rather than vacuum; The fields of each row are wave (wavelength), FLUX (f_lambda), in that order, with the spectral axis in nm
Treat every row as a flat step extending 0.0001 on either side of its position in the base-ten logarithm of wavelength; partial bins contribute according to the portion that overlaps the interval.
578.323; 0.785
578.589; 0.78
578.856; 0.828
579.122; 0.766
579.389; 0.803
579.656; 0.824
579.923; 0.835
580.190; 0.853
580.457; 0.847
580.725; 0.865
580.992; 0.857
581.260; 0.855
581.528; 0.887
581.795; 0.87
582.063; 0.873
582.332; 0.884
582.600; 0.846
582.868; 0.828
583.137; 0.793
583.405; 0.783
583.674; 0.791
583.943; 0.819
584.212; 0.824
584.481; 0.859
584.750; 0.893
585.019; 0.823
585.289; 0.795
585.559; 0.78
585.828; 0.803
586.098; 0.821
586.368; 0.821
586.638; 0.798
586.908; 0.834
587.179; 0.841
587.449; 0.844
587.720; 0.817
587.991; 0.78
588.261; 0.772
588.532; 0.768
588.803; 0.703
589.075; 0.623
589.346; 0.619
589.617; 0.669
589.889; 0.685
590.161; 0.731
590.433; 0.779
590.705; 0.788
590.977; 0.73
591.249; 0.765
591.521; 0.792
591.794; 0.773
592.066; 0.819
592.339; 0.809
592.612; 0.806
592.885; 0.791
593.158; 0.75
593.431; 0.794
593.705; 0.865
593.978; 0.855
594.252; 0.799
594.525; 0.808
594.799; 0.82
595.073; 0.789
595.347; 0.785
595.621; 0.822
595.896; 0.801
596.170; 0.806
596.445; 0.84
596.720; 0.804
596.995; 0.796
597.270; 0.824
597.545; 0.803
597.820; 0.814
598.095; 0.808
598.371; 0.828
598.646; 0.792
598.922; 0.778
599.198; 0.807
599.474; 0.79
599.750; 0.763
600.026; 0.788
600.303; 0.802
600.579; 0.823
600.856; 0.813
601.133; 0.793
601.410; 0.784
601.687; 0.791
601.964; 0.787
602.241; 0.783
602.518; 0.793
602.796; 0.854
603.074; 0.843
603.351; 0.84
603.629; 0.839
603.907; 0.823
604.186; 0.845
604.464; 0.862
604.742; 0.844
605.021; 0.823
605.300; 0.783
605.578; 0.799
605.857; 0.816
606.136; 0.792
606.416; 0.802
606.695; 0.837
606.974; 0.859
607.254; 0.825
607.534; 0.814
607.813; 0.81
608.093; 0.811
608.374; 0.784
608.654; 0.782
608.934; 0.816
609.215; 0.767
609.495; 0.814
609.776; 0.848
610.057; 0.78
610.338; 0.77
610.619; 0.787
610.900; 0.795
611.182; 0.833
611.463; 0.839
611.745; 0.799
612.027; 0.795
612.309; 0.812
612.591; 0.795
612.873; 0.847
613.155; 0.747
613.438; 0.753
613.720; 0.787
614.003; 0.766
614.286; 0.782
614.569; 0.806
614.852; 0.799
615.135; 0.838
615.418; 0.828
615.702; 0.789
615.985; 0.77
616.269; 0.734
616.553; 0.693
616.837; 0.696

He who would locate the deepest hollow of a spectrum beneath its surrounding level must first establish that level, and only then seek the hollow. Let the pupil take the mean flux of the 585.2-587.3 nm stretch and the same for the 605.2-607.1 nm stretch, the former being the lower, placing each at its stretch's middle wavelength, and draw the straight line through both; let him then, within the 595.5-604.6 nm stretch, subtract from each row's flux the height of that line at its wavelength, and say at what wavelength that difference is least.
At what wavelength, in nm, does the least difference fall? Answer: 599.750 nm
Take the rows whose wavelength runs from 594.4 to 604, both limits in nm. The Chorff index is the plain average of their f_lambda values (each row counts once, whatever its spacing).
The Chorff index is 0.807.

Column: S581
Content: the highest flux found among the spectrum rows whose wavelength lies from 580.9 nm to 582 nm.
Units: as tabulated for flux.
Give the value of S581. 0.887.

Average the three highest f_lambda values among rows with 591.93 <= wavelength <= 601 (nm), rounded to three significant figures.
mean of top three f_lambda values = 0.853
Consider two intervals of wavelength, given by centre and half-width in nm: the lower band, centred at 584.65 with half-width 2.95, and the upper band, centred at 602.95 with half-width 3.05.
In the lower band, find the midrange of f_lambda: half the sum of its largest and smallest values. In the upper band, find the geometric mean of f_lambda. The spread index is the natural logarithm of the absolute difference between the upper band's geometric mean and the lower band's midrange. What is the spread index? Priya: -3.8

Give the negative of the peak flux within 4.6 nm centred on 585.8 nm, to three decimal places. -0.893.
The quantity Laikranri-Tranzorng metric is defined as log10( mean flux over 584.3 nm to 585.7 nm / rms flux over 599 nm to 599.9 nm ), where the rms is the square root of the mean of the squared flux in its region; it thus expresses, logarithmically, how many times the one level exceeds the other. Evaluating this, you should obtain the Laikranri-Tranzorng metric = 0.02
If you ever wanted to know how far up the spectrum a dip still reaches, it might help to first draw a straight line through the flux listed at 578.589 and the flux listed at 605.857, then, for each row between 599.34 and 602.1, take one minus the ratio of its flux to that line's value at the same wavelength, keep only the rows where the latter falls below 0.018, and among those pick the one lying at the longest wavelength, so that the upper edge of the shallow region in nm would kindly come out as 600.856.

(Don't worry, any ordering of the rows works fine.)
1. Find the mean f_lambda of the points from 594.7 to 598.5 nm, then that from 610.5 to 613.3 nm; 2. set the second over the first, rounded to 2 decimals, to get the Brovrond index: 0.99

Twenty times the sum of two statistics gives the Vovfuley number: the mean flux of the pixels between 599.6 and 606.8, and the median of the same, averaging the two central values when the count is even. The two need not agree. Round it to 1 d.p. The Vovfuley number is 32.4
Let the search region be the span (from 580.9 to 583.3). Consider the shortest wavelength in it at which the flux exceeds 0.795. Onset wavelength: 580.992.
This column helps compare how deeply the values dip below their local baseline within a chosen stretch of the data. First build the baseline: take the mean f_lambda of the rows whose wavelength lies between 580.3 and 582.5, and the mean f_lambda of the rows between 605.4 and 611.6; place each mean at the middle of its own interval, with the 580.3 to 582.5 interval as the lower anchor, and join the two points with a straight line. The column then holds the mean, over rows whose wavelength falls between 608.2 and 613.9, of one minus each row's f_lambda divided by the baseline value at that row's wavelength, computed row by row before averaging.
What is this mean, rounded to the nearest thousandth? 0.006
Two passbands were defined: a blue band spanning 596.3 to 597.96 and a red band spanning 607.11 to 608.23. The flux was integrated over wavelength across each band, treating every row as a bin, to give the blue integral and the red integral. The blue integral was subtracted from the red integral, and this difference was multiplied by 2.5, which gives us -1.1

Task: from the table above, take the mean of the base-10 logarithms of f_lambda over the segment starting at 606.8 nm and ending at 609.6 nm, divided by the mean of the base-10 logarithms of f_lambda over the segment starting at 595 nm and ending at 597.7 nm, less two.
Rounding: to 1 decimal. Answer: -1.0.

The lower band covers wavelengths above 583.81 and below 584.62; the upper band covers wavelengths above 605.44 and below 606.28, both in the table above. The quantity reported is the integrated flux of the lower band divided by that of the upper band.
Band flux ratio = 1.00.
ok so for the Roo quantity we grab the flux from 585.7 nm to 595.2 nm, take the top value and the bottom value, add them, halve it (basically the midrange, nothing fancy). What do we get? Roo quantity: 0.742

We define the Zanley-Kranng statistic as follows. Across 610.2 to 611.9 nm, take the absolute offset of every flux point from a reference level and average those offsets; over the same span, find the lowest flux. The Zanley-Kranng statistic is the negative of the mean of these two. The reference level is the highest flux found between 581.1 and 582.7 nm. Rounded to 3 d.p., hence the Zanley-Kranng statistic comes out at -0.427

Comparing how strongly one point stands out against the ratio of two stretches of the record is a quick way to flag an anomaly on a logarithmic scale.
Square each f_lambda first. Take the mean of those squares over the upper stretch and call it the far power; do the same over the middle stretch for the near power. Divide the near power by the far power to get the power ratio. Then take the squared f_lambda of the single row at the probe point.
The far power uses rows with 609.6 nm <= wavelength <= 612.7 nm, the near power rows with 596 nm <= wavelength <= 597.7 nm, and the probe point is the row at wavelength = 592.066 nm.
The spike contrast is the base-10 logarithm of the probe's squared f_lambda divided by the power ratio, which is -0.181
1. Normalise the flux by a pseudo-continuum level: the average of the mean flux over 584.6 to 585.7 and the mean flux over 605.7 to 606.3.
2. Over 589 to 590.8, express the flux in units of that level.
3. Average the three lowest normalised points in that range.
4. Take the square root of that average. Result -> 0.885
